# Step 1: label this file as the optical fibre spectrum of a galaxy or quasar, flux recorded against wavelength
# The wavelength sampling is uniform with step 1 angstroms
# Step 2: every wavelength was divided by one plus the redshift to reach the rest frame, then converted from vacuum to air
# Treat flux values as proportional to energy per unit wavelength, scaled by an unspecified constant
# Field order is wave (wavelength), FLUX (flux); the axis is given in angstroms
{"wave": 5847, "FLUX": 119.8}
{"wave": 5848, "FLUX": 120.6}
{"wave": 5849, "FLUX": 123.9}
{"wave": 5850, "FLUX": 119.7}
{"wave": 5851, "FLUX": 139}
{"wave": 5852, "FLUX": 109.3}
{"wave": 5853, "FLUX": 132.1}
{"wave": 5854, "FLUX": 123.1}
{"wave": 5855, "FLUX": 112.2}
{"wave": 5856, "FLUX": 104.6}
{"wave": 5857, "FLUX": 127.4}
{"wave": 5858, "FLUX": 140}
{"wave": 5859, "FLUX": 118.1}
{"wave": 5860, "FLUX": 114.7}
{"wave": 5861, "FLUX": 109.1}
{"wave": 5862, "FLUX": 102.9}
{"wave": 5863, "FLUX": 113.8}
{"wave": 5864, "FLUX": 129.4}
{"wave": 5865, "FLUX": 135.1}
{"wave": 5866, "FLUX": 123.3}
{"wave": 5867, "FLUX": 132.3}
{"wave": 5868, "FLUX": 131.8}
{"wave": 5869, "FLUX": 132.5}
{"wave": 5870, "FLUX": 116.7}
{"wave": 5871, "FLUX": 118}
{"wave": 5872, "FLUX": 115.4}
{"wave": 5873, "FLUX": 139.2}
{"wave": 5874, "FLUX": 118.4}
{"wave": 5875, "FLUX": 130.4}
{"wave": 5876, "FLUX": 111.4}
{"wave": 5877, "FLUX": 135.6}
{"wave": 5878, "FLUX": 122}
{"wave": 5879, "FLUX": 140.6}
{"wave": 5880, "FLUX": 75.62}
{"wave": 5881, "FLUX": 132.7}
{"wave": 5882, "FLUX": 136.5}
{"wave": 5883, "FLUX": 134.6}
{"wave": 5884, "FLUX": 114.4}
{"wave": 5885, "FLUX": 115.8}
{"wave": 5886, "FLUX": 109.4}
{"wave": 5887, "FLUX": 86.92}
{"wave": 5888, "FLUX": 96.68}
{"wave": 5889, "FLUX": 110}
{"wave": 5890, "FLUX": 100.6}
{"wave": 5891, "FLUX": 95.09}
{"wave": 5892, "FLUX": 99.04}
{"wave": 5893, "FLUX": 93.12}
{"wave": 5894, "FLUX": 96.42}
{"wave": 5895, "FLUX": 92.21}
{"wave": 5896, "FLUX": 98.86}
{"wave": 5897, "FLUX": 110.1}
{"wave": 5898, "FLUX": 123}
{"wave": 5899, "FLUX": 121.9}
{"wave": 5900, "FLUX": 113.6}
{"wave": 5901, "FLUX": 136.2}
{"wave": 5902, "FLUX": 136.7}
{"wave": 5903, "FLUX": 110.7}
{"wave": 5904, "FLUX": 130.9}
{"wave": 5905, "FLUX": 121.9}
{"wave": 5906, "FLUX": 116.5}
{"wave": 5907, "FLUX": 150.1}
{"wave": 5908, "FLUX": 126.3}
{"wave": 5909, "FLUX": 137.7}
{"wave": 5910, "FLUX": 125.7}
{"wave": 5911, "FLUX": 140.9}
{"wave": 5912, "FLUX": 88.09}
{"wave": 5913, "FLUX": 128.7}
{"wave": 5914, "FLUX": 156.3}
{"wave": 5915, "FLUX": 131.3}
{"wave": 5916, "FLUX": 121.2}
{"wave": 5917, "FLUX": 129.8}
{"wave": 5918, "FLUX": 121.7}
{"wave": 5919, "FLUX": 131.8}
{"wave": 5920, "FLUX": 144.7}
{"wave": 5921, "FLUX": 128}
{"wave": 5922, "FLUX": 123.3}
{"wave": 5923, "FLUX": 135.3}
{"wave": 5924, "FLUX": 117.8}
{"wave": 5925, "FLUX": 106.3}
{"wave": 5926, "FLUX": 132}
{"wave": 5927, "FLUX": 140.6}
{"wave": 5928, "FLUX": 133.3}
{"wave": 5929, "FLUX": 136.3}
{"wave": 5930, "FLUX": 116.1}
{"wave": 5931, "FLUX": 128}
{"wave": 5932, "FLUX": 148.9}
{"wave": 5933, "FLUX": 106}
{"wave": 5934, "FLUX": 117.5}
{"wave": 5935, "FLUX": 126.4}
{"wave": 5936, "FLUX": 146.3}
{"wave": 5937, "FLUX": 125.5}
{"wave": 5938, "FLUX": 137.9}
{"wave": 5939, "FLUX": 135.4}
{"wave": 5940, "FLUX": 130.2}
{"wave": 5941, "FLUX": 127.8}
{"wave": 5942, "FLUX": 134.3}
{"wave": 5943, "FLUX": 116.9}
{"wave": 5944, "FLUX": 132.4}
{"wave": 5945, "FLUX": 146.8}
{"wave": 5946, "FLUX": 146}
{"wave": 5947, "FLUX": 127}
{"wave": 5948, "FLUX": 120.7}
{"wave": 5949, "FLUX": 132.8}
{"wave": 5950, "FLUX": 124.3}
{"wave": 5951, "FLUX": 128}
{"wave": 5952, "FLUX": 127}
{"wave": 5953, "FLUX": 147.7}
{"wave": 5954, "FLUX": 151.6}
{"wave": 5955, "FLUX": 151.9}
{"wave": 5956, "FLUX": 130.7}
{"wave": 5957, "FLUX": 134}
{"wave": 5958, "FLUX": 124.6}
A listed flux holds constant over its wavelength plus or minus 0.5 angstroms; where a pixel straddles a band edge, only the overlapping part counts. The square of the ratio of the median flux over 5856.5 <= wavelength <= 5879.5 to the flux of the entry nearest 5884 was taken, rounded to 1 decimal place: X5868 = 1.2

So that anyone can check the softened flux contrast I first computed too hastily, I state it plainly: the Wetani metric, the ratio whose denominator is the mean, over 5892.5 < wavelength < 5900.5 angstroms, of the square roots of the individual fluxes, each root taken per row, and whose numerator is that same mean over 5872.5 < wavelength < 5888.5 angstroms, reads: 1.06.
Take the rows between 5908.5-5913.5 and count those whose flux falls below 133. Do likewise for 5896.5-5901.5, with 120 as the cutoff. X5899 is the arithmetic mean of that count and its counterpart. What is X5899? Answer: 2.5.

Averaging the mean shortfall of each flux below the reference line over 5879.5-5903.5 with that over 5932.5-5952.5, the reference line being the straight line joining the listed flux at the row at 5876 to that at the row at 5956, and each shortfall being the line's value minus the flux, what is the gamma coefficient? 1.6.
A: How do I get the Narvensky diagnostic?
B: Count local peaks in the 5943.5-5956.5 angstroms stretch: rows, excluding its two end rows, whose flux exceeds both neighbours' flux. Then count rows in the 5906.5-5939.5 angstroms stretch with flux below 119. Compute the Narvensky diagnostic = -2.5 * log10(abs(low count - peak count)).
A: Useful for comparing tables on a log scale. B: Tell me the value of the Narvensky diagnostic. -0.8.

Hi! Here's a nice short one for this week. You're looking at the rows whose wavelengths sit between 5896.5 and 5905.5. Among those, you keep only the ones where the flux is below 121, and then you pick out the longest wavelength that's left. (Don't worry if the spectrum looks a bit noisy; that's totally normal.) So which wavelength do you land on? 5903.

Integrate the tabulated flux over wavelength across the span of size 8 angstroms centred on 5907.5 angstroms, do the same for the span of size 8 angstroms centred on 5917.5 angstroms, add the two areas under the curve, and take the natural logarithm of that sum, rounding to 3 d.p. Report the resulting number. 7.657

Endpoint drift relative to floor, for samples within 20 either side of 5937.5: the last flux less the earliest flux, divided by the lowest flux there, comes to 0.1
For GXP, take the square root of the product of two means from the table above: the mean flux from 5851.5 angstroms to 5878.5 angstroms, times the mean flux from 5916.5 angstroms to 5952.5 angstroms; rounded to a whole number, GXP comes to 126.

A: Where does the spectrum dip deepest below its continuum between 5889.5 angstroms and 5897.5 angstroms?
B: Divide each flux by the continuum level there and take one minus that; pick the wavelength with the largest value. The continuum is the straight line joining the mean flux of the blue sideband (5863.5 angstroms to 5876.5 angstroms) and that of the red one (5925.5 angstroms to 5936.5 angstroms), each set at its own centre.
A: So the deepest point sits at 5895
